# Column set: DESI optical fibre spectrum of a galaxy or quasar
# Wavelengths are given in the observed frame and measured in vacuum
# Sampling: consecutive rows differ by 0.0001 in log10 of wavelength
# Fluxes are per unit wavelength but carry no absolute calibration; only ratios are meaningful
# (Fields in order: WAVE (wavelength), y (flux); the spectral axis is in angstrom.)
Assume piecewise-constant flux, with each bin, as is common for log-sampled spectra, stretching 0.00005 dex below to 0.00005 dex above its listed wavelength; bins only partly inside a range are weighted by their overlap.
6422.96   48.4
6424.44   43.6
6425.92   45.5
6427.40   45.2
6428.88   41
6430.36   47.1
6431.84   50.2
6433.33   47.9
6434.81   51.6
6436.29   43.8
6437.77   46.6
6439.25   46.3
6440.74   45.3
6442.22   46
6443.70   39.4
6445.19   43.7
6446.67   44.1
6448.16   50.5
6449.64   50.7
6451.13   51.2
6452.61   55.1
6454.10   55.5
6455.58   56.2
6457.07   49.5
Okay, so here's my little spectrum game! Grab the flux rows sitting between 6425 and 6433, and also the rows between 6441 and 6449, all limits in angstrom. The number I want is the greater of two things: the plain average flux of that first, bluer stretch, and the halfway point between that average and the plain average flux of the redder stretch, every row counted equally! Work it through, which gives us 45.8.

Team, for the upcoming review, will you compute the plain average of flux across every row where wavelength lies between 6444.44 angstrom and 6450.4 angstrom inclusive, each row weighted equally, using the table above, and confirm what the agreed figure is 47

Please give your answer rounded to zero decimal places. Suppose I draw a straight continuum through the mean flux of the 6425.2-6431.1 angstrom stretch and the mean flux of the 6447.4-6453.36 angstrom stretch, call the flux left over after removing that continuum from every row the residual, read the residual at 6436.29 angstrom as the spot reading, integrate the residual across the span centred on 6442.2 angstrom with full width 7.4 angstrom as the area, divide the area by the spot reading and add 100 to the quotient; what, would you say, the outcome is 111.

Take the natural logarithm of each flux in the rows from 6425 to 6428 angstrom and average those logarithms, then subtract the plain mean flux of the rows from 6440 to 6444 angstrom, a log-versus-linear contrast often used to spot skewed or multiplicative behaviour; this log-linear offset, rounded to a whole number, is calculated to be -40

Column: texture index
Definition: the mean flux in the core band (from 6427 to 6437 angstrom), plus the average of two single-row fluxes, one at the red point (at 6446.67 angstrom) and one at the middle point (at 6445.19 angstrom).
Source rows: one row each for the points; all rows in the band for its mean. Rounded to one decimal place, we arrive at 90.6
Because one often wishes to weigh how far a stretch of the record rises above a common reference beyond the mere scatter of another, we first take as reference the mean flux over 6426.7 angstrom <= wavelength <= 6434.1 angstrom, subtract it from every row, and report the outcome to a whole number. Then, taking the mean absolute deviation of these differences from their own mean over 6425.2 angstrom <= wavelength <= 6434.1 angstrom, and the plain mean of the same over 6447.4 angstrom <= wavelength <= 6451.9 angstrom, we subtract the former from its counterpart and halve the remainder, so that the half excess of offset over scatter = 1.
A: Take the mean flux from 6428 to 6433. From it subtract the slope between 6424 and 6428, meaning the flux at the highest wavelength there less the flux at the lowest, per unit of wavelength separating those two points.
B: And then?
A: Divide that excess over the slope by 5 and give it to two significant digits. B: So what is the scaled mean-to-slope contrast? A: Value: 9.1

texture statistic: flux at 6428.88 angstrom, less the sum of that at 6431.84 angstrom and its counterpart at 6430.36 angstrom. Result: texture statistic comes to -56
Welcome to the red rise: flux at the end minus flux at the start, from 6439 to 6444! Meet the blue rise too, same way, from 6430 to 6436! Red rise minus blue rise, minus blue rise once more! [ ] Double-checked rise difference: -16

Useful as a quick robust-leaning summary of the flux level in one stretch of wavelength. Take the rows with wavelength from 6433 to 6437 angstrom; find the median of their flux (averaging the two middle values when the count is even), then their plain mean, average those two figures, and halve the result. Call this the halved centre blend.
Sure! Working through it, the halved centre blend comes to 23.9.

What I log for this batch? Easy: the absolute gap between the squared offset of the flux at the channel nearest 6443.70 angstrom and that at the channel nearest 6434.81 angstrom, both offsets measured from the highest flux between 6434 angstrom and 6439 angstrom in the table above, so 149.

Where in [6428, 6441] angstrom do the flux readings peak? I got 6434.81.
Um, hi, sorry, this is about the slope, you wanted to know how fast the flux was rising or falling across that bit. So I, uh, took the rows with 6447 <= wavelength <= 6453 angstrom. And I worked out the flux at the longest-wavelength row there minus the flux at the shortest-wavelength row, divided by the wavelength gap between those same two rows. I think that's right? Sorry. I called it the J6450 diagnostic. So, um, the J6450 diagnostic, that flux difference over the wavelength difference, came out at 1.0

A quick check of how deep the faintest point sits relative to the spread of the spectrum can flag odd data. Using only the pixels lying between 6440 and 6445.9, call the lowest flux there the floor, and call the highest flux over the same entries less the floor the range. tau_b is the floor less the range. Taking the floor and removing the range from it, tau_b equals 32.8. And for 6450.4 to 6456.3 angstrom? 46.2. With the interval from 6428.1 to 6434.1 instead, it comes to 31.8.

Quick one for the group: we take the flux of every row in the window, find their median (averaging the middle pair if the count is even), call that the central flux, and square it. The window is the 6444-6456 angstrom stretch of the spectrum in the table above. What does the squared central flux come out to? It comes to 2596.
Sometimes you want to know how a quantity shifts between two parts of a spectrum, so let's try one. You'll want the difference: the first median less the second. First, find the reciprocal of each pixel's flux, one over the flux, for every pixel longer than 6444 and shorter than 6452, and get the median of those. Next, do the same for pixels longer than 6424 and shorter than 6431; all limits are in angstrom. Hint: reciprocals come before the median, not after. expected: -0.0023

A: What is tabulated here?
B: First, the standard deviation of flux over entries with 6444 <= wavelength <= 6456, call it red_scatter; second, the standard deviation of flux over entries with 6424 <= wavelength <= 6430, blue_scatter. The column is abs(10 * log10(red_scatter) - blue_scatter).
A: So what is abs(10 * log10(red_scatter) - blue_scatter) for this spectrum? 4.8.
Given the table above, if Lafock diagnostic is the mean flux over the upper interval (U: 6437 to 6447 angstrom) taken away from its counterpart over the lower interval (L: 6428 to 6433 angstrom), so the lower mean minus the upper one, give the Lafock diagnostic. 1.6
